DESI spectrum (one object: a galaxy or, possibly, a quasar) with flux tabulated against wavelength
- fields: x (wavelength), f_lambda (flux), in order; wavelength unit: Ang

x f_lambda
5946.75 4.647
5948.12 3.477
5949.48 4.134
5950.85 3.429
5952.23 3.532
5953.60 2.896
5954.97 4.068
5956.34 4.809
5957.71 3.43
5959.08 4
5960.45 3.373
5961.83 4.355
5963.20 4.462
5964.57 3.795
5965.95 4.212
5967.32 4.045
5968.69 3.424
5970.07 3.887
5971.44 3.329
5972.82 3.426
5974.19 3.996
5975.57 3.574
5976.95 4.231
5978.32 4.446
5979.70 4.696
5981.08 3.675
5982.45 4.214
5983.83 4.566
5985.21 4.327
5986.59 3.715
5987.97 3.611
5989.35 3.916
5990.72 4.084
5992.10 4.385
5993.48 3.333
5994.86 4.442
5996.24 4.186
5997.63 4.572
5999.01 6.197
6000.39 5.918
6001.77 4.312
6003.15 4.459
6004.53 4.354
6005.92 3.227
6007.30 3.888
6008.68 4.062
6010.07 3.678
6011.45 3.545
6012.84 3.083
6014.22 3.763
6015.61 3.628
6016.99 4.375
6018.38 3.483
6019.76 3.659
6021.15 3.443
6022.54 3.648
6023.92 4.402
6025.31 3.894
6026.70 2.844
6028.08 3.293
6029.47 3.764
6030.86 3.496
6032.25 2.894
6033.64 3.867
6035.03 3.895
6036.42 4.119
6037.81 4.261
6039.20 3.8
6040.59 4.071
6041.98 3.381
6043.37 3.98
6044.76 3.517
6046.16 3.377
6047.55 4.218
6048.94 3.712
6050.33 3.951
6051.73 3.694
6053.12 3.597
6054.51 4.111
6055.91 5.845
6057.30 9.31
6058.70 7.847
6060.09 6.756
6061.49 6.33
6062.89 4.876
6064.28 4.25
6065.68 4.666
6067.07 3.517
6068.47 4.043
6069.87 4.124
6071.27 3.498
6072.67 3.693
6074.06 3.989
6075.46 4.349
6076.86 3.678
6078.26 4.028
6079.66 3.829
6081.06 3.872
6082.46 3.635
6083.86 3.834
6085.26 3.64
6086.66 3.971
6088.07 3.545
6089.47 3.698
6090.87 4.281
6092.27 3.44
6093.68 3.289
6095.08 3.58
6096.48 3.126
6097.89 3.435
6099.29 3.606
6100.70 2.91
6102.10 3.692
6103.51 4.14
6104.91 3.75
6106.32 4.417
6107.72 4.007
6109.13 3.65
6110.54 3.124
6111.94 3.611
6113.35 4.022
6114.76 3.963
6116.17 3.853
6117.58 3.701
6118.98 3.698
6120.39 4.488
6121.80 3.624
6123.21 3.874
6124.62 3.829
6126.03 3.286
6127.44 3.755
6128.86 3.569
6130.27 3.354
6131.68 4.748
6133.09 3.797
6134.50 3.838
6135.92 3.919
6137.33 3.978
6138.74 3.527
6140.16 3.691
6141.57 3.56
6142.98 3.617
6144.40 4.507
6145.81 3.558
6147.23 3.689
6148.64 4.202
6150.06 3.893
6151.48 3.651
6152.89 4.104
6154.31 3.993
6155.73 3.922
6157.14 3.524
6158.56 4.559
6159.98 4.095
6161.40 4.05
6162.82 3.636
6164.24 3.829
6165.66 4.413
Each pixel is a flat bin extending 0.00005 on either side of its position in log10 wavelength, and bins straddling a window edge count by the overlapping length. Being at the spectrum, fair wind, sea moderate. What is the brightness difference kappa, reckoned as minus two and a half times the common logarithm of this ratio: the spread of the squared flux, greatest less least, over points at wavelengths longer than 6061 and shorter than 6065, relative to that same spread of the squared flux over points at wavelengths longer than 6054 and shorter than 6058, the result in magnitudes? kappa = 1.3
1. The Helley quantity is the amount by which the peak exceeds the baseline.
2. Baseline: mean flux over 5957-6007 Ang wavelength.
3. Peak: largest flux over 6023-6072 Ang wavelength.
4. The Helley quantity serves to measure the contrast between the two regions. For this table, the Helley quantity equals 5.2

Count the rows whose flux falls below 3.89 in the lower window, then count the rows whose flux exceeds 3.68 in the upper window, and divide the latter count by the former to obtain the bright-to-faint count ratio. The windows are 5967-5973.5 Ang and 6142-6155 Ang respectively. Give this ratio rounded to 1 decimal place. 1.5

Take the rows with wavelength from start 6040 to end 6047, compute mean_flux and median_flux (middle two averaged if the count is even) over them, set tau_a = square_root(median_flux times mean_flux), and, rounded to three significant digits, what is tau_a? 3.59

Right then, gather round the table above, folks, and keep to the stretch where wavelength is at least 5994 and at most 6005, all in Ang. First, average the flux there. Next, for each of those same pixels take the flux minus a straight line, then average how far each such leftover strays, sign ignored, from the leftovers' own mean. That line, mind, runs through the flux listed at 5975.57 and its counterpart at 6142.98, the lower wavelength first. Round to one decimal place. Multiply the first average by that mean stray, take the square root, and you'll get 1.7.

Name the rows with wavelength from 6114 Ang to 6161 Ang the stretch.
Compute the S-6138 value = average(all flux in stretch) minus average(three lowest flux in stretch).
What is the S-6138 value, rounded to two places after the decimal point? 0.47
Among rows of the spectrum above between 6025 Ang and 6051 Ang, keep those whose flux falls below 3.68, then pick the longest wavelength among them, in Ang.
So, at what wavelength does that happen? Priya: 6046.16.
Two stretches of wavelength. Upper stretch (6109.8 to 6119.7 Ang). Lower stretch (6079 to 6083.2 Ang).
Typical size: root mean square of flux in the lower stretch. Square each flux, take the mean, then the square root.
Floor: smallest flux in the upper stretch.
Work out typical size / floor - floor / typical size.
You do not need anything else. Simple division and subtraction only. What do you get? 0.38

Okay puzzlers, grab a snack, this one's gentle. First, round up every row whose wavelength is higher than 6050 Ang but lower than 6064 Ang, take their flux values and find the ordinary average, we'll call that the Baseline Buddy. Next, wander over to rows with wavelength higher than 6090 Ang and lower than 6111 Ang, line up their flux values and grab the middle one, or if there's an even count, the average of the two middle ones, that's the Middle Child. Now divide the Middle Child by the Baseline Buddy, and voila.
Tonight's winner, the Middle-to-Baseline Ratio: 0.64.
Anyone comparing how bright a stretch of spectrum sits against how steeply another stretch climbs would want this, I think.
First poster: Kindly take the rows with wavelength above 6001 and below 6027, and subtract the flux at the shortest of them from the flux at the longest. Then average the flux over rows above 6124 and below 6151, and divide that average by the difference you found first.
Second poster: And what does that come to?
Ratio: -3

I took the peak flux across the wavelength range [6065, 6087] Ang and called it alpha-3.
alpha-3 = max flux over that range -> 4.666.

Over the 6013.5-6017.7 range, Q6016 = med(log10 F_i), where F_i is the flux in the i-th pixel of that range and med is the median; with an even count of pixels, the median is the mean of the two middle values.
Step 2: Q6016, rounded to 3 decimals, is 0.576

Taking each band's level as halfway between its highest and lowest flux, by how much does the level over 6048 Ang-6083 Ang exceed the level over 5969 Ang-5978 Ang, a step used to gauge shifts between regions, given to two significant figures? 2.6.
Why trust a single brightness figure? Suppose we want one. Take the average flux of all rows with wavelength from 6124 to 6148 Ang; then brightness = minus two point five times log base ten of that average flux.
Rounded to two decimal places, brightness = -1.44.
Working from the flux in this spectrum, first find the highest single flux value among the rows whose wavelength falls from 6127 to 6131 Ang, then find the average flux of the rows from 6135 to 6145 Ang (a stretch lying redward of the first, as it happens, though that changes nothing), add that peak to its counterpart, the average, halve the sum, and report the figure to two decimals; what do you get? 3.79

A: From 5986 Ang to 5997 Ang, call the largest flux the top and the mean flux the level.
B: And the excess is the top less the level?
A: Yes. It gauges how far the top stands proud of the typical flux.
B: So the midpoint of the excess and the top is 2.46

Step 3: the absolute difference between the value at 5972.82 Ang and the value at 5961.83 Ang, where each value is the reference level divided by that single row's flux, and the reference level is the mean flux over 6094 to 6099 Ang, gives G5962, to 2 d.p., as 0.21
